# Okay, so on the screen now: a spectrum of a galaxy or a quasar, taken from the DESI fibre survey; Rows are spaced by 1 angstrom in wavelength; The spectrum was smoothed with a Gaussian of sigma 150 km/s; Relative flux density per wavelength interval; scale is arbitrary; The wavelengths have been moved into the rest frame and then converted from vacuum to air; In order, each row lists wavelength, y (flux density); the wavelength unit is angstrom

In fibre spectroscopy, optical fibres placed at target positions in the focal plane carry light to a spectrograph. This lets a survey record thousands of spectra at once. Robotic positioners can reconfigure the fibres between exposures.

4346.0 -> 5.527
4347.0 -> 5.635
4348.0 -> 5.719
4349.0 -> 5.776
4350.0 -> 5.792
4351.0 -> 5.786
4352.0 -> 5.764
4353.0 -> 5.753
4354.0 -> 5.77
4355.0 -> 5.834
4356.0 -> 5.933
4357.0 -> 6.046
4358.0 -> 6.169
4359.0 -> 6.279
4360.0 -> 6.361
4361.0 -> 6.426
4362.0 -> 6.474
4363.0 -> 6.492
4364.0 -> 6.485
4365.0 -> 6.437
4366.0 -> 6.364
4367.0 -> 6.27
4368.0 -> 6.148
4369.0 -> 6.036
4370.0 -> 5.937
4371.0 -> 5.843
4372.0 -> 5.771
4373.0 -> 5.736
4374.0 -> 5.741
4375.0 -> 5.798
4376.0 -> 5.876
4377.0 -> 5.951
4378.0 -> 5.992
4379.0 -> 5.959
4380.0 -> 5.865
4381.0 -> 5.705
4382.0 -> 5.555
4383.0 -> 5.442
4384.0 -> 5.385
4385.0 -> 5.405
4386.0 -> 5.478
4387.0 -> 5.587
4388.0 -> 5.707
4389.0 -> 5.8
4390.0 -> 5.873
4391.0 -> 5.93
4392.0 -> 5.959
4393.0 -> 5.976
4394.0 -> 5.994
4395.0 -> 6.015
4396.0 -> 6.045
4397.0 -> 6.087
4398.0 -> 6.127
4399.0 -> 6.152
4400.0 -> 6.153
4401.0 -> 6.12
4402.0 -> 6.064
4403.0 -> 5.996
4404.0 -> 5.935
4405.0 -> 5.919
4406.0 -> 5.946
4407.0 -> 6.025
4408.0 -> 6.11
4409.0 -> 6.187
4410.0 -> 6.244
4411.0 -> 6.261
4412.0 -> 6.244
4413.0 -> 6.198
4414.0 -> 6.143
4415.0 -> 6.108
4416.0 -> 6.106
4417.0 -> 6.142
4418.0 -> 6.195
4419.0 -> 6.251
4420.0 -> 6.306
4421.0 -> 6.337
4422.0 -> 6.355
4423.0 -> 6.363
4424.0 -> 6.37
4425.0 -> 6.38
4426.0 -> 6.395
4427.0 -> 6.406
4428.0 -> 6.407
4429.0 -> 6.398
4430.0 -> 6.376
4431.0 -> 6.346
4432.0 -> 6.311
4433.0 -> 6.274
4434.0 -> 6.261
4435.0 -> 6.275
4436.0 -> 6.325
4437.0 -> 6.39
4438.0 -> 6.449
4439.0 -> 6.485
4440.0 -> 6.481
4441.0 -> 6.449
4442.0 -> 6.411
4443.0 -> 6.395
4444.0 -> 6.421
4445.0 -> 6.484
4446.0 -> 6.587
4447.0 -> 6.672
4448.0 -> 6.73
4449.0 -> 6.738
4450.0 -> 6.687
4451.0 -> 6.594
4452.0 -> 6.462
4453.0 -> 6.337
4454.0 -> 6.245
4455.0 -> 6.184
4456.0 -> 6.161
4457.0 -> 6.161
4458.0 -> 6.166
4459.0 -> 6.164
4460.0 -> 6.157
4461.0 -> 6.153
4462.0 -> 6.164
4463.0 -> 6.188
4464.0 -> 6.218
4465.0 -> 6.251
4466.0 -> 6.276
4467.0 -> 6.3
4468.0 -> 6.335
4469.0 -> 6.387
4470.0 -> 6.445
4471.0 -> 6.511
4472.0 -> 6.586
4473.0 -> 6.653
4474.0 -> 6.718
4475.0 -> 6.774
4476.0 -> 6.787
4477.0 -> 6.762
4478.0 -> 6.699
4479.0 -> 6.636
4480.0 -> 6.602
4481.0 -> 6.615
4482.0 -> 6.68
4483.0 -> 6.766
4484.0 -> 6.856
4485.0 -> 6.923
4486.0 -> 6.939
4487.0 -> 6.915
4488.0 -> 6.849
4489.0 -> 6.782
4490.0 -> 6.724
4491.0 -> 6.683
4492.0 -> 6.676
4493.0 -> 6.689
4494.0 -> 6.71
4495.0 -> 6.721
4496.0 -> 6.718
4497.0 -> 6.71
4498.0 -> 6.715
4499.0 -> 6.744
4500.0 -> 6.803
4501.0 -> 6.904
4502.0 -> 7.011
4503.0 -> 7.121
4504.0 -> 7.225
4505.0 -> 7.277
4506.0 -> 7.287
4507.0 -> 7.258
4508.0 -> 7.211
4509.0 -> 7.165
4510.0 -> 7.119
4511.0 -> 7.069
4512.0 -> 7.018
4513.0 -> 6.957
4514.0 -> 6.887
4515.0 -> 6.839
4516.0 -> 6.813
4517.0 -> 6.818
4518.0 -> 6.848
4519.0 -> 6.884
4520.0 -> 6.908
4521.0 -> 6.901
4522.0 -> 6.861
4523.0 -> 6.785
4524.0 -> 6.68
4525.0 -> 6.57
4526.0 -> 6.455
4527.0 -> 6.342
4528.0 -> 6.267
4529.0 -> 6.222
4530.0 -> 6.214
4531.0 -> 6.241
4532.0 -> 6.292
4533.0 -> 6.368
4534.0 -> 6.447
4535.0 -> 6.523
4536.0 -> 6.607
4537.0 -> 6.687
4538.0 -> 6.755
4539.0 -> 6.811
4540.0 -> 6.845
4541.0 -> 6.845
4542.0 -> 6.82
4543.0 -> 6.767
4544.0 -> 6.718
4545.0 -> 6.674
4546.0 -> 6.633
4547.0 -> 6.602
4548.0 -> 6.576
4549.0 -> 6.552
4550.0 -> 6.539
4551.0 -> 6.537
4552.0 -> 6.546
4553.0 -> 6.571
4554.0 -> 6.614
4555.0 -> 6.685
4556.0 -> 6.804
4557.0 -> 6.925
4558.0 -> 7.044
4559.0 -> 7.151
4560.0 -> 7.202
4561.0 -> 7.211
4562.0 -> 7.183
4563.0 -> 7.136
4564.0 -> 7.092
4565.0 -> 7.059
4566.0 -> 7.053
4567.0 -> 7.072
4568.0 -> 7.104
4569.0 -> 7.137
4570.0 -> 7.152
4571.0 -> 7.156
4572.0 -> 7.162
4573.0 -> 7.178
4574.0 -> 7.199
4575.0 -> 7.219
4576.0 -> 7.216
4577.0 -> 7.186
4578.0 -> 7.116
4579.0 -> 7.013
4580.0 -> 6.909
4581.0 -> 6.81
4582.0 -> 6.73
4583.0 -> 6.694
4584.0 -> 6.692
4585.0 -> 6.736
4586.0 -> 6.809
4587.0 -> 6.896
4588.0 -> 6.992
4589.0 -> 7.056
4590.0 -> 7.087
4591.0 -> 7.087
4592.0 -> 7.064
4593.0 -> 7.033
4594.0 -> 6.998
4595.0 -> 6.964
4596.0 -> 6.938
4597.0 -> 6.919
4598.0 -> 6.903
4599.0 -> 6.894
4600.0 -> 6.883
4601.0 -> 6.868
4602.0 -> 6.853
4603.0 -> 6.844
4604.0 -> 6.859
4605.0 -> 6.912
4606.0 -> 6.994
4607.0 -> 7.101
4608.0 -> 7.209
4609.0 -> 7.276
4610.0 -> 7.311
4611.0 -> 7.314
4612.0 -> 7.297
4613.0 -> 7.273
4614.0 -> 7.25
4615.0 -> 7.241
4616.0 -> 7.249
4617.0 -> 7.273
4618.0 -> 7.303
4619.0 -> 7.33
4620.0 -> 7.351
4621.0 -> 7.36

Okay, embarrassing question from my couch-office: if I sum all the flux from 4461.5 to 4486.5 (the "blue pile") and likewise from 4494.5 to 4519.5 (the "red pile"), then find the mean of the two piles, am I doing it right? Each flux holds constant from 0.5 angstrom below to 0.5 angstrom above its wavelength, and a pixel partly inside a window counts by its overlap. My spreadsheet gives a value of 169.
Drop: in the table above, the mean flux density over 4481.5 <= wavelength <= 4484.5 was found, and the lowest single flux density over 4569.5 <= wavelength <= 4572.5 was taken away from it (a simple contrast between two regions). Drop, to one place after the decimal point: -0.4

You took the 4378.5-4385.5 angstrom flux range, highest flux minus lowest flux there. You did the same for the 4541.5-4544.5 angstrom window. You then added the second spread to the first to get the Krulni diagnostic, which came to 0.68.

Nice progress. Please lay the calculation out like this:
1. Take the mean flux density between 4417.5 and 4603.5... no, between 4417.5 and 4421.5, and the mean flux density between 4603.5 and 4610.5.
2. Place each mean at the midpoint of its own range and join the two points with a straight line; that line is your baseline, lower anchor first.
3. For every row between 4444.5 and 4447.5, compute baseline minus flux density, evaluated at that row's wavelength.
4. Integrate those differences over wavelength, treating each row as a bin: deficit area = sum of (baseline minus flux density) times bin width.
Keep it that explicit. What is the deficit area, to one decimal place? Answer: -0.6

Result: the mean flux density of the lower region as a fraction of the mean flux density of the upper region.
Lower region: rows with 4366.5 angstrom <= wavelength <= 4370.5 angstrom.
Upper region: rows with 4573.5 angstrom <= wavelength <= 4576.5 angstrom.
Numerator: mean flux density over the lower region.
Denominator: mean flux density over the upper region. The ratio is 0.846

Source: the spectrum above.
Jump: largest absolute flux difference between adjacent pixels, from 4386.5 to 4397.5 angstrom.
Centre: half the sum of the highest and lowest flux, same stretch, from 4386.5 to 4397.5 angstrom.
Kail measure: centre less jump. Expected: 5.7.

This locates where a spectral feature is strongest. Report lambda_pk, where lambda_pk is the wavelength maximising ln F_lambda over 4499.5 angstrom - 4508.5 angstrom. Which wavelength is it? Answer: 4506.0 angstrom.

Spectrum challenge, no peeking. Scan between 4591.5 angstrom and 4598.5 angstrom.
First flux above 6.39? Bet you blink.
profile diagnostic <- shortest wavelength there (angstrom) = 4592.0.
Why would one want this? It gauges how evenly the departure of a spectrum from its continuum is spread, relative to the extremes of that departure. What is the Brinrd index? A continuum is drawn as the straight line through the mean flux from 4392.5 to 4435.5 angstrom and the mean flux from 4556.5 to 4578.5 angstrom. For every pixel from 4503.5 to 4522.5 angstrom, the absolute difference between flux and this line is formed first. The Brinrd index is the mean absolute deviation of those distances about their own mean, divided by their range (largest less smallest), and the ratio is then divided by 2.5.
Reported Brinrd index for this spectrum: 0.14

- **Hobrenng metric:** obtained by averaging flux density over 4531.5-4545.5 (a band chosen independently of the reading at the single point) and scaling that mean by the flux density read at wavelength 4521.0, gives 46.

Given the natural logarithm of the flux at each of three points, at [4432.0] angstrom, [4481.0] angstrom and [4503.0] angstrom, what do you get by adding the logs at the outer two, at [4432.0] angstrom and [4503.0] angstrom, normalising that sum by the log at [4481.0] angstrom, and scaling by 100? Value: 201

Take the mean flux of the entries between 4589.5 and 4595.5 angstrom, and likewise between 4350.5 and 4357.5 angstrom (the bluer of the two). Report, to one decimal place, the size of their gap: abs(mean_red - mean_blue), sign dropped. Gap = 1.2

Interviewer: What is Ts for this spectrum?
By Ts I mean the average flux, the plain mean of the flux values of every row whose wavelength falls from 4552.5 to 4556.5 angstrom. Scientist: 6.7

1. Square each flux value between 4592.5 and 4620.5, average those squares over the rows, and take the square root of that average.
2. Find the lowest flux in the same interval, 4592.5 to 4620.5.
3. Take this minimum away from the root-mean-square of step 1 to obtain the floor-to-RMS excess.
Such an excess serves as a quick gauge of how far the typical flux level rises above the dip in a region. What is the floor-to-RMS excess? 0.25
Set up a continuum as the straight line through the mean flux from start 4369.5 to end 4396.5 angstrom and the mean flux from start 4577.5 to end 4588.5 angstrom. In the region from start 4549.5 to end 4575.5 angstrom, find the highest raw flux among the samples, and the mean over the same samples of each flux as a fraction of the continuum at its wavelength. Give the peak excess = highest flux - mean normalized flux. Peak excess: 6.2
